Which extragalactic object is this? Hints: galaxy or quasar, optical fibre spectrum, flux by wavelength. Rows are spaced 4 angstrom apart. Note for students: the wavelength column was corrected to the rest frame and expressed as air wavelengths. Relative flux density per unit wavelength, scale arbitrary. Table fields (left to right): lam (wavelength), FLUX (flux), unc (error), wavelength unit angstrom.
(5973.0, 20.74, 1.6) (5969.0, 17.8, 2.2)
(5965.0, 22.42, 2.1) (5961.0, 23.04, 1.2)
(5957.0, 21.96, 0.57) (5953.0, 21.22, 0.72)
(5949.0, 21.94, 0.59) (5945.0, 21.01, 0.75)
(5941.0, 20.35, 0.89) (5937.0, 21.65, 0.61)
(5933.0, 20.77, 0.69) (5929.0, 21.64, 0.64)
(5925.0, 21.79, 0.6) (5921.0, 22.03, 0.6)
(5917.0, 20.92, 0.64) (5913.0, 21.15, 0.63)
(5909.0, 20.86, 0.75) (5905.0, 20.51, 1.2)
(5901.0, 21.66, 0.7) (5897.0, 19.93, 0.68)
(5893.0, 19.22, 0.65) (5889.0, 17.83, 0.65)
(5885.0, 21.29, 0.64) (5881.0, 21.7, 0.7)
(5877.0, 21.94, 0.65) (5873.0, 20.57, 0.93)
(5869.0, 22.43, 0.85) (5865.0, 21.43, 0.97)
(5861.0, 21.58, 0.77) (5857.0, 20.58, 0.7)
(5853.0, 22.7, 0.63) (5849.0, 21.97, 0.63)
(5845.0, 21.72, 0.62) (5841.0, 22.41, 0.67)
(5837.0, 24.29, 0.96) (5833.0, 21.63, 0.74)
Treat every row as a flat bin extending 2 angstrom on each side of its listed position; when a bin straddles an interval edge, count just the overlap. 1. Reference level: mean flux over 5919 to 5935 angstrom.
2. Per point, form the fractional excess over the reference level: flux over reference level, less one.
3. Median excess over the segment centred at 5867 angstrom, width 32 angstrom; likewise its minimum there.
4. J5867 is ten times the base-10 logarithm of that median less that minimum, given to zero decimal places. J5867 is -13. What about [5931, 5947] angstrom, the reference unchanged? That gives -16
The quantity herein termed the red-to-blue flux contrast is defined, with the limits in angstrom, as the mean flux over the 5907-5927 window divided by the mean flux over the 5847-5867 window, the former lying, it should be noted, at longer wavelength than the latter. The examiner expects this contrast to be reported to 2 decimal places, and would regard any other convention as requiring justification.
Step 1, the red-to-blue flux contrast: 0.99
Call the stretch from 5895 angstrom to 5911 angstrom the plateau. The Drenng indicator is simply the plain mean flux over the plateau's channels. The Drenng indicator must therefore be 20.7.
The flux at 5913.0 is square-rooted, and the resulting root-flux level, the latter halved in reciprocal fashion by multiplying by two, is 9.20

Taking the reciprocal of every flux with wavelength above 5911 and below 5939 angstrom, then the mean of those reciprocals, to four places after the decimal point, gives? 0.0467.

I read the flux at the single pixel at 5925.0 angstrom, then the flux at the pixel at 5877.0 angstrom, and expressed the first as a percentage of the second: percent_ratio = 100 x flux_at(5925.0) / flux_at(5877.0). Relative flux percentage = 99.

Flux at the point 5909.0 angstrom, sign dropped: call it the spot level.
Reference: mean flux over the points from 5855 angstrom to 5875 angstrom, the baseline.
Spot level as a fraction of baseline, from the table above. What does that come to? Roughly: 0.979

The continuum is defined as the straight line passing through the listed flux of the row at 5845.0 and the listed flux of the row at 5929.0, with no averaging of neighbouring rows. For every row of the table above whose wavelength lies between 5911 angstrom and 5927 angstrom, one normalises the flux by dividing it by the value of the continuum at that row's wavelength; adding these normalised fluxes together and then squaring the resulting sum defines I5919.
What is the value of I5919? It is 15.7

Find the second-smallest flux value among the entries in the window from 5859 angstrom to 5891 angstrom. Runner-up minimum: 20.57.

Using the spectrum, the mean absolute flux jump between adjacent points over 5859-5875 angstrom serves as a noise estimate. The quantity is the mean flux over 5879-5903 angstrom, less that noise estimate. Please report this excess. 19.3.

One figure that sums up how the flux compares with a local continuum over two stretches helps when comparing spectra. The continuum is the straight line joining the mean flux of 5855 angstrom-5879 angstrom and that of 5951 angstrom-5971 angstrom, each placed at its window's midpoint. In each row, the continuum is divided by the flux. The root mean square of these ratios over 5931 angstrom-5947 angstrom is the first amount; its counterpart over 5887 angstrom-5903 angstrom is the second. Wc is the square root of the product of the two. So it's 1.06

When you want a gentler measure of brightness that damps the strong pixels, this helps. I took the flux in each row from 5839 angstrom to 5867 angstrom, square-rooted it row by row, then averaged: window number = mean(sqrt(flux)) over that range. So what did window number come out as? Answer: 4.67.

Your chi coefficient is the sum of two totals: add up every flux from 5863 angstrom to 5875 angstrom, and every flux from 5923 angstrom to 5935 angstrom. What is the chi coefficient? 129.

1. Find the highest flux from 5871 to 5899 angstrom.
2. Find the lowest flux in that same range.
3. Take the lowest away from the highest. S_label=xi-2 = 4.1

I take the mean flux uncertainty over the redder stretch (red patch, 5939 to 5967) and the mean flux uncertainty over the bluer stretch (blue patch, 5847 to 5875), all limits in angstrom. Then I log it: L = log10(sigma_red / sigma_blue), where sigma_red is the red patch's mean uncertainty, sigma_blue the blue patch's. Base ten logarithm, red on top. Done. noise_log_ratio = 0.10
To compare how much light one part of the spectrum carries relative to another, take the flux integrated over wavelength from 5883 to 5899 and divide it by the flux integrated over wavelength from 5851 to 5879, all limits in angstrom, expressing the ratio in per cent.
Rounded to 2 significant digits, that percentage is 52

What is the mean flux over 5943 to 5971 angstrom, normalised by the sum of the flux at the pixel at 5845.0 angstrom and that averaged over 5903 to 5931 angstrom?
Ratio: 0.496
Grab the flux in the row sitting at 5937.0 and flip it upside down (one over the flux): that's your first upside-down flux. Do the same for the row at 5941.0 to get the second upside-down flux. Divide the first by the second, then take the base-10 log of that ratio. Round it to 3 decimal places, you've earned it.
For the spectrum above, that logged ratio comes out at -0.027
